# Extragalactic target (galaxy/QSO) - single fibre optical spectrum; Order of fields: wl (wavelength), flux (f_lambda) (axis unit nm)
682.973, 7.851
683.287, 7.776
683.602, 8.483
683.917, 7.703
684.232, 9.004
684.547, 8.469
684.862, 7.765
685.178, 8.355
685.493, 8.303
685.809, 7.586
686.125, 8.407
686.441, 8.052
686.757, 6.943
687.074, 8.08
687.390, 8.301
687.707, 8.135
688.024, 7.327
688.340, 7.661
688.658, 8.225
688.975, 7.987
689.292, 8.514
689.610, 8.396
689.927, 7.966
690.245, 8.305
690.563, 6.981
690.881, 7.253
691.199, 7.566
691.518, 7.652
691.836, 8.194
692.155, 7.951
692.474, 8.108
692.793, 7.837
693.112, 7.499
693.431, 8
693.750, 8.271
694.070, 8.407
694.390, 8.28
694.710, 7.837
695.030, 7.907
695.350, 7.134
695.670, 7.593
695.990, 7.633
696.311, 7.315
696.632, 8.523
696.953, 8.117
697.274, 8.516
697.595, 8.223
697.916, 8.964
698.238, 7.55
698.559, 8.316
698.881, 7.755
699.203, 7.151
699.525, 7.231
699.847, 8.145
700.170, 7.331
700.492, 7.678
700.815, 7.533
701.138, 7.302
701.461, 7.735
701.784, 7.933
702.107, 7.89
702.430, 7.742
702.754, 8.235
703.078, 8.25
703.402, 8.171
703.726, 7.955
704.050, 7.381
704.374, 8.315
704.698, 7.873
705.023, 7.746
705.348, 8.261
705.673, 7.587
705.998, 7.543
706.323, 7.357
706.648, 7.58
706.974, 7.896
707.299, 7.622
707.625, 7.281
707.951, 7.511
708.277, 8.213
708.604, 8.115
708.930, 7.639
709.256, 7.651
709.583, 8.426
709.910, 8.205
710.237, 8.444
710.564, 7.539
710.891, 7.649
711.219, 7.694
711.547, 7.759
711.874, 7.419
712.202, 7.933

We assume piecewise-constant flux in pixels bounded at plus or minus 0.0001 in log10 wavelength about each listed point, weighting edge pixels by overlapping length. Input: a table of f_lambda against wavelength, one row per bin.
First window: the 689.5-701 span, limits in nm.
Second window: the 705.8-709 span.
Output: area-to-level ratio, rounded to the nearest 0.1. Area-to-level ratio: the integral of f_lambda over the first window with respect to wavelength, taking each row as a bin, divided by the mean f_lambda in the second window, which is 11.8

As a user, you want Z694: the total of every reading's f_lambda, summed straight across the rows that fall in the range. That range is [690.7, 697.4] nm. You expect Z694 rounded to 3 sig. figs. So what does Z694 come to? 166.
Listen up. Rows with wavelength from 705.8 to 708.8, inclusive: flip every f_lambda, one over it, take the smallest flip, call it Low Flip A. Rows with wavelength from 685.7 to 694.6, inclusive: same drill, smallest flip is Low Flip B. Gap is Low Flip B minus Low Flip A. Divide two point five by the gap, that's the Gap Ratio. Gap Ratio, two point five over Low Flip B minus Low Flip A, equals -581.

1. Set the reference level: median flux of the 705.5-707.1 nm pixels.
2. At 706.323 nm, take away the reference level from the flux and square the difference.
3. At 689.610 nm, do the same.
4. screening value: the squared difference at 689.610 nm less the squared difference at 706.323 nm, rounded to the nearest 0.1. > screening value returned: 0.6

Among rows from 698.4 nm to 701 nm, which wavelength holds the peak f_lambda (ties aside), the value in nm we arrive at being 698.559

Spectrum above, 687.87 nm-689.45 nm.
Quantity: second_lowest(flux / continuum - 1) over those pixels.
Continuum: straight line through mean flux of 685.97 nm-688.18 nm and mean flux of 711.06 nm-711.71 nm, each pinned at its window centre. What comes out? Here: -0.028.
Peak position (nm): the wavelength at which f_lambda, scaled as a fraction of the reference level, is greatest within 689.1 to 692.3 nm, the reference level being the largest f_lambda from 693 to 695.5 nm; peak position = 689.292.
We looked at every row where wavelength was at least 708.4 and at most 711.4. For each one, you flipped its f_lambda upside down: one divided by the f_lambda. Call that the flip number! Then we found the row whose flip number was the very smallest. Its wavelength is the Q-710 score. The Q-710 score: 710.237 nm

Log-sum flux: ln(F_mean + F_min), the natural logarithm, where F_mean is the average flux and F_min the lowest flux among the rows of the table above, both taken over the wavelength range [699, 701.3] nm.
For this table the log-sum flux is 2.68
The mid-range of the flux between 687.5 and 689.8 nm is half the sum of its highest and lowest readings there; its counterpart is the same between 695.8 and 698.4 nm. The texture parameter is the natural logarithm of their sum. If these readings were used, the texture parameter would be 2.78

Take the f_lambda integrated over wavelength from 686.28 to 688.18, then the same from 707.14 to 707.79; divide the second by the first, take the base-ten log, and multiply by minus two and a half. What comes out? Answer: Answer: 1.2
